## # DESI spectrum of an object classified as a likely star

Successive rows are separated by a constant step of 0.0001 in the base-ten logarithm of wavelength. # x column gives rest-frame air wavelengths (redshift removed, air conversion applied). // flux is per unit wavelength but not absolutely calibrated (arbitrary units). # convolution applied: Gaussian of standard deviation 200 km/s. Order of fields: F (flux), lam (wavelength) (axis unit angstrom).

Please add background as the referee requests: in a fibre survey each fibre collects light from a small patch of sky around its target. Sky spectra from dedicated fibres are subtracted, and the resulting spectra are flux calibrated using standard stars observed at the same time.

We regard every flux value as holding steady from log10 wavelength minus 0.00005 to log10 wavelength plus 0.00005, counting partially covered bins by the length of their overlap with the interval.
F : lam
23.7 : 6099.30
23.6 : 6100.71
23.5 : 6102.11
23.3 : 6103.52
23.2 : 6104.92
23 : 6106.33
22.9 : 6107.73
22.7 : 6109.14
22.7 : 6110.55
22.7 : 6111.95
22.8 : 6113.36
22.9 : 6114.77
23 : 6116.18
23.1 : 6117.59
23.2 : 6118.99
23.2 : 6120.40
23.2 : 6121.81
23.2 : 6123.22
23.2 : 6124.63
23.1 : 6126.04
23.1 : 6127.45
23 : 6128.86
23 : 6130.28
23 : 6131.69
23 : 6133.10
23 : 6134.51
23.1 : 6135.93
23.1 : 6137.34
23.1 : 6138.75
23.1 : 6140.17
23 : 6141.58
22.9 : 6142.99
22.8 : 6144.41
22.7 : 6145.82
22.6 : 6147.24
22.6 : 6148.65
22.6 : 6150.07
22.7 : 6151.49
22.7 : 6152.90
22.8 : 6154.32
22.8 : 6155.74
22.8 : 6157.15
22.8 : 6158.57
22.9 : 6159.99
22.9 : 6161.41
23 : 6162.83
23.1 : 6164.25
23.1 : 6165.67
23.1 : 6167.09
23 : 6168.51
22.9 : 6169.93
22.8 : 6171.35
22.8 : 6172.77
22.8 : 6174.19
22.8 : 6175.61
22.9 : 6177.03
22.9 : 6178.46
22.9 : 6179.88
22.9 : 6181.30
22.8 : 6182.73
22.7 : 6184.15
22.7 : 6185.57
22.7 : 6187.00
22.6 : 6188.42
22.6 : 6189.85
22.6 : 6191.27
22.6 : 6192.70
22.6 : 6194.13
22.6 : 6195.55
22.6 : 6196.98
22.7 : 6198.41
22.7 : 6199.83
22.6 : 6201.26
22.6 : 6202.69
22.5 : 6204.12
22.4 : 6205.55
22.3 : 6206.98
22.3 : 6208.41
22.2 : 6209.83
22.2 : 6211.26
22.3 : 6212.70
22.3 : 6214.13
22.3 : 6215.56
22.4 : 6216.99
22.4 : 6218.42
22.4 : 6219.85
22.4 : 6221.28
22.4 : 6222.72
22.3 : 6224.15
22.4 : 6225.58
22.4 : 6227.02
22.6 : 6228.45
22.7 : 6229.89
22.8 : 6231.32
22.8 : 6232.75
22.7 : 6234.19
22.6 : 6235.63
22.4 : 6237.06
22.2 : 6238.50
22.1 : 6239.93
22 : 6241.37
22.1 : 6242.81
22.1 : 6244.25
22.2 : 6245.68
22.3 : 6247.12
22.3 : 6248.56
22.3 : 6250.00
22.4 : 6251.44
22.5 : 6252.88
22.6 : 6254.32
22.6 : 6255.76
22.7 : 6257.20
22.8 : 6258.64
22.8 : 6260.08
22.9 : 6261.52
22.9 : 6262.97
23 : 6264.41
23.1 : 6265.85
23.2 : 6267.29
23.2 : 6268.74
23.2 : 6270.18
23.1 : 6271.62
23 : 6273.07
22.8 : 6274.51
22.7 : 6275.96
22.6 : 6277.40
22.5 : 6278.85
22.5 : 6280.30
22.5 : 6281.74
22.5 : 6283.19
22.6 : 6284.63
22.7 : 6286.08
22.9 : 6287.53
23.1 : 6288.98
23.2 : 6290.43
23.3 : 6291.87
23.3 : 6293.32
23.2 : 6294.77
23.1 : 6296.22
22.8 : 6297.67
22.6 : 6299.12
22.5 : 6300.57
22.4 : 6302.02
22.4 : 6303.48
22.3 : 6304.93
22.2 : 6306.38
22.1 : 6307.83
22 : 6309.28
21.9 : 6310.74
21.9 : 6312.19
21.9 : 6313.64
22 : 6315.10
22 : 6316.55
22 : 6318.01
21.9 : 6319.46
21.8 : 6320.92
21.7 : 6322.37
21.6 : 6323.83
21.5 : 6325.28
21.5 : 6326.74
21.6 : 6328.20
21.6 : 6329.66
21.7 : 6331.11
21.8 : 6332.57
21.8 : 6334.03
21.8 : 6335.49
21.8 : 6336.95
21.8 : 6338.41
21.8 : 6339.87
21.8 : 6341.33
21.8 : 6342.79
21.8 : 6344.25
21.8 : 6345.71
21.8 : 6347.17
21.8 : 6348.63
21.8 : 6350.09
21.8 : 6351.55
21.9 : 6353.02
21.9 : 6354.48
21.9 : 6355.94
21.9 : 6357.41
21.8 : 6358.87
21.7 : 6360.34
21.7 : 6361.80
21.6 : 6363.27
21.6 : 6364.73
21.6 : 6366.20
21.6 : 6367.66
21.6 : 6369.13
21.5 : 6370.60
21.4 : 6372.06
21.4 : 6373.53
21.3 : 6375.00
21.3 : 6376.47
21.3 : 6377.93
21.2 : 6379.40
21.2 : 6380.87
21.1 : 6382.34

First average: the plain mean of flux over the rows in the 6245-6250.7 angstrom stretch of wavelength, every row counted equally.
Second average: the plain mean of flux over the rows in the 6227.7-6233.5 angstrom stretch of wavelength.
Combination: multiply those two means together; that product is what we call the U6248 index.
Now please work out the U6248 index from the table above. 506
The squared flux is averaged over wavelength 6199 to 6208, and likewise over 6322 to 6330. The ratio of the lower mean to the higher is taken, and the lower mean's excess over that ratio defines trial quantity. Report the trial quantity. 506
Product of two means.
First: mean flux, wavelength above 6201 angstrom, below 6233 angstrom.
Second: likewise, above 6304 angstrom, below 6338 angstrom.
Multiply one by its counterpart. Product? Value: 490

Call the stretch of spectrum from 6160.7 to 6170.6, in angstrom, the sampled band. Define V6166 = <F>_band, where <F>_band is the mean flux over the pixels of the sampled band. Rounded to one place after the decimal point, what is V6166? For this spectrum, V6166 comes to 23.0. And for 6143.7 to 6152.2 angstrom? 22.7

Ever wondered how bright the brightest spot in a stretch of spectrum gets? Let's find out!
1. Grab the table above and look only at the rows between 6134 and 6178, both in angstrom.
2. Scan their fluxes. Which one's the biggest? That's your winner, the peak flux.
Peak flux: 23.1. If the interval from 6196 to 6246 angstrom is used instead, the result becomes 22.8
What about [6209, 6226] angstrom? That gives 22.4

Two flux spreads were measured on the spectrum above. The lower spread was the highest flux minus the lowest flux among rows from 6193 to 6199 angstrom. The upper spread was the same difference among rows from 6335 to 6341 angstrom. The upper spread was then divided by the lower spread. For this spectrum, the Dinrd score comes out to 0.0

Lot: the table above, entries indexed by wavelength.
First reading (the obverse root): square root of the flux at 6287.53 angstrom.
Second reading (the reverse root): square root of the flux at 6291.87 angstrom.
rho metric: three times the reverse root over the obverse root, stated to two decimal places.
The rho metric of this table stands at 3.03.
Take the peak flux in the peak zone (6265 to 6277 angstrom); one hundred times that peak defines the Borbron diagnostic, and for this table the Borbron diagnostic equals 2320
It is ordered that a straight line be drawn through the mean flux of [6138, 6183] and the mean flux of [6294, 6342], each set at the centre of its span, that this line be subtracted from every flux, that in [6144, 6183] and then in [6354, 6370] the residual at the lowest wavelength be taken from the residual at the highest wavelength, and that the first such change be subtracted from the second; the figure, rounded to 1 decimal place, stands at -0.4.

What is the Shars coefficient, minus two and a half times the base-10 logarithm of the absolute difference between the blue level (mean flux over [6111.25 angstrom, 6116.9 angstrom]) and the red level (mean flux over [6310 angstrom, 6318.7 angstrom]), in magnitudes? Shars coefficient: 0.11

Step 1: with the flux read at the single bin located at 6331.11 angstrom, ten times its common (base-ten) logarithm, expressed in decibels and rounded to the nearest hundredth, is 13.36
